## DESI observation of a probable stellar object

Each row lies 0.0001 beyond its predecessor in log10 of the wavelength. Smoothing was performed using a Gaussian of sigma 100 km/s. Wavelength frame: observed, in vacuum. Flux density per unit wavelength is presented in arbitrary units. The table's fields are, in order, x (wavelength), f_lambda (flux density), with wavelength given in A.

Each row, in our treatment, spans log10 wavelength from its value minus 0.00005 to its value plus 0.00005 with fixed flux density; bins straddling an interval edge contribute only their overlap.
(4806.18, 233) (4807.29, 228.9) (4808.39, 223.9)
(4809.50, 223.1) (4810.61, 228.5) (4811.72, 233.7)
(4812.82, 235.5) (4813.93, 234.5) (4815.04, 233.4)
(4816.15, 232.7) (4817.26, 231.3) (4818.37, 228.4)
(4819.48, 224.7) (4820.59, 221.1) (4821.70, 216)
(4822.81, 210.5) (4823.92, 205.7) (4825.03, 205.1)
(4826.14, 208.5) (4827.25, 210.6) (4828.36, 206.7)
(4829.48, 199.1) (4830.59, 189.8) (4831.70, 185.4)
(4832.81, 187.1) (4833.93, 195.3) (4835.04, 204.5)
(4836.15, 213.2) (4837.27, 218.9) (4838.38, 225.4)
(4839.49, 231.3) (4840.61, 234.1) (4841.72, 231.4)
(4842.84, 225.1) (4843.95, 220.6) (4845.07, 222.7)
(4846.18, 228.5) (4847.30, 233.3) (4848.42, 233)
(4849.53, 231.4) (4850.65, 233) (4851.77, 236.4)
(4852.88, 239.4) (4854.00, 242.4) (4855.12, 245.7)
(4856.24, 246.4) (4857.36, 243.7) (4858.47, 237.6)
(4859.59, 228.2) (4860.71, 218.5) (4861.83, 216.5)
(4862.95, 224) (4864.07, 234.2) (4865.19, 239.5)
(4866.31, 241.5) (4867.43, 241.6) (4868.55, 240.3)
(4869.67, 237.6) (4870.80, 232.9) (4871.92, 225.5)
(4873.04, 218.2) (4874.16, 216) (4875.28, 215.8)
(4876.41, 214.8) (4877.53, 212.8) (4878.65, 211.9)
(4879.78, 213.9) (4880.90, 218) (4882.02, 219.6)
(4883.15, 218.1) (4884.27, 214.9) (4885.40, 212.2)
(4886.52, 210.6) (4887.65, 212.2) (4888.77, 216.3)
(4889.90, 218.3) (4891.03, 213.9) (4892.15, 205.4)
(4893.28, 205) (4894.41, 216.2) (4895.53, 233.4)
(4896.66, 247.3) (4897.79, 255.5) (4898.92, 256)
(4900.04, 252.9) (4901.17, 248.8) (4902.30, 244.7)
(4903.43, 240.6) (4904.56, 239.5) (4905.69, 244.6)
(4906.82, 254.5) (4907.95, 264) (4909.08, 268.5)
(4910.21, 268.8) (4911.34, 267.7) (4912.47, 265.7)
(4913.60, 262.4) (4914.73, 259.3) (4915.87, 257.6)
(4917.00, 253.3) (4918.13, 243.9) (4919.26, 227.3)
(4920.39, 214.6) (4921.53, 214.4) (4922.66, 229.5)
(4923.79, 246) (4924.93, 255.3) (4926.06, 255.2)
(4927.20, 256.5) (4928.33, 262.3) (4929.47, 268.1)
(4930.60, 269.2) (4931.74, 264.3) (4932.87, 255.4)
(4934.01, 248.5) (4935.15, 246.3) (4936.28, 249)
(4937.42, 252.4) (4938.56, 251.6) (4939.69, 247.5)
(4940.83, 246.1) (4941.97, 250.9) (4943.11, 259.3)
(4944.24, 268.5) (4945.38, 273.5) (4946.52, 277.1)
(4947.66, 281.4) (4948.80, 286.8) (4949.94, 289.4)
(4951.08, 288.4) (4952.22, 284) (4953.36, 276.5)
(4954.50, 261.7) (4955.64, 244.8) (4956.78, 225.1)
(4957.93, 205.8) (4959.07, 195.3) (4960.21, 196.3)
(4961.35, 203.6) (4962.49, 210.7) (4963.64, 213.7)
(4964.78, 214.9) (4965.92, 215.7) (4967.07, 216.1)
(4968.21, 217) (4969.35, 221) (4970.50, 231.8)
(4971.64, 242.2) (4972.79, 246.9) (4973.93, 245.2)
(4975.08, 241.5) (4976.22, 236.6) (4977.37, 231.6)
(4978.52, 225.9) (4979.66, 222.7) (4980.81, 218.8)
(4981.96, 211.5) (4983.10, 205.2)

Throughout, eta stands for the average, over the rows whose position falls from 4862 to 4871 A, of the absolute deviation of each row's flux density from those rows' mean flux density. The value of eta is 5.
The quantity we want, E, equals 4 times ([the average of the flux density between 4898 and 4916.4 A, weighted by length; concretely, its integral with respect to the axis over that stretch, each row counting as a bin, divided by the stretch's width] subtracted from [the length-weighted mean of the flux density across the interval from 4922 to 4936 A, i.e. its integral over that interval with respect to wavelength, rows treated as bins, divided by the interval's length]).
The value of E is -6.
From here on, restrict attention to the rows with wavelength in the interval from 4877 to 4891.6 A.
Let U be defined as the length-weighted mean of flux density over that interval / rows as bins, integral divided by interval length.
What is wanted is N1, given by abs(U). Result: 215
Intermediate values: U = 215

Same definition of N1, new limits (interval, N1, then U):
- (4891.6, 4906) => 238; 238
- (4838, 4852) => 230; 230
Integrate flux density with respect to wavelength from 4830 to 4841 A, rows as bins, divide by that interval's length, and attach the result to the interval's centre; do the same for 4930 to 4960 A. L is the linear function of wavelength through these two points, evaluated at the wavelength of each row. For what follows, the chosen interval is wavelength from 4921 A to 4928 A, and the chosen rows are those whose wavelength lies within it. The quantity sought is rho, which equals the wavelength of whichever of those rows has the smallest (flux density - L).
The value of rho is 4921.53 A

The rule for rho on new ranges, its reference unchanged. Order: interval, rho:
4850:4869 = 4861.83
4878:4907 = 4893.28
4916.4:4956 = 4921.53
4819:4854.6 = 4831.70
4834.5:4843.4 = 4835.04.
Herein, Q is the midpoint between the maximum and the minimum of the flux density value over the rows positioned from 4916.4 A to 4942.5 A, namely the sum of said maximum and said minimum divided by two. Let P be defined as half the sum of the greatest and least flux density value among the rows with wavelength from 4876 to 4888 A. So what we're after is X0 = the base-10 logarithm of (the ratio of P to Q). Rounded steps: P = 215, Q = 242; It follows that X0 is -0.05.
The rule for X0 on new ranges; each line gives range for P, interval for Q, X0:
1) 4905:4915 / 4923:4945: 0.00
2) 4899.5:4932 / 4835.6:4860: 0.02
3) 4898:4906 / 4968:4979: 0.03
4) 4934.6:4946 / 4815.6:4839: 0.09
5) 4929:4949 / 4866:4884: 0.07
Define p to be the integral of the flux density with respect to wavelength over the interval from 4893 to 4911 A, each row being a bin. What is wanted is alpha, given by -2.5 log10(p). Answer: -9.1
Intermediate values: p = 4450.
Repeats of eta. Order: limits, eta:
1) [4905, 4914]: 6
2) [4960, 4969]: 6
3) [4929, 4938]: 8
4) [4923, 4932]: 6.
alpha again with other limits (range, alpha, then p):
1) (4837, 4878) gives -9.9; 9445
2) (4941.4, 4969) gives -9.6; 6730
